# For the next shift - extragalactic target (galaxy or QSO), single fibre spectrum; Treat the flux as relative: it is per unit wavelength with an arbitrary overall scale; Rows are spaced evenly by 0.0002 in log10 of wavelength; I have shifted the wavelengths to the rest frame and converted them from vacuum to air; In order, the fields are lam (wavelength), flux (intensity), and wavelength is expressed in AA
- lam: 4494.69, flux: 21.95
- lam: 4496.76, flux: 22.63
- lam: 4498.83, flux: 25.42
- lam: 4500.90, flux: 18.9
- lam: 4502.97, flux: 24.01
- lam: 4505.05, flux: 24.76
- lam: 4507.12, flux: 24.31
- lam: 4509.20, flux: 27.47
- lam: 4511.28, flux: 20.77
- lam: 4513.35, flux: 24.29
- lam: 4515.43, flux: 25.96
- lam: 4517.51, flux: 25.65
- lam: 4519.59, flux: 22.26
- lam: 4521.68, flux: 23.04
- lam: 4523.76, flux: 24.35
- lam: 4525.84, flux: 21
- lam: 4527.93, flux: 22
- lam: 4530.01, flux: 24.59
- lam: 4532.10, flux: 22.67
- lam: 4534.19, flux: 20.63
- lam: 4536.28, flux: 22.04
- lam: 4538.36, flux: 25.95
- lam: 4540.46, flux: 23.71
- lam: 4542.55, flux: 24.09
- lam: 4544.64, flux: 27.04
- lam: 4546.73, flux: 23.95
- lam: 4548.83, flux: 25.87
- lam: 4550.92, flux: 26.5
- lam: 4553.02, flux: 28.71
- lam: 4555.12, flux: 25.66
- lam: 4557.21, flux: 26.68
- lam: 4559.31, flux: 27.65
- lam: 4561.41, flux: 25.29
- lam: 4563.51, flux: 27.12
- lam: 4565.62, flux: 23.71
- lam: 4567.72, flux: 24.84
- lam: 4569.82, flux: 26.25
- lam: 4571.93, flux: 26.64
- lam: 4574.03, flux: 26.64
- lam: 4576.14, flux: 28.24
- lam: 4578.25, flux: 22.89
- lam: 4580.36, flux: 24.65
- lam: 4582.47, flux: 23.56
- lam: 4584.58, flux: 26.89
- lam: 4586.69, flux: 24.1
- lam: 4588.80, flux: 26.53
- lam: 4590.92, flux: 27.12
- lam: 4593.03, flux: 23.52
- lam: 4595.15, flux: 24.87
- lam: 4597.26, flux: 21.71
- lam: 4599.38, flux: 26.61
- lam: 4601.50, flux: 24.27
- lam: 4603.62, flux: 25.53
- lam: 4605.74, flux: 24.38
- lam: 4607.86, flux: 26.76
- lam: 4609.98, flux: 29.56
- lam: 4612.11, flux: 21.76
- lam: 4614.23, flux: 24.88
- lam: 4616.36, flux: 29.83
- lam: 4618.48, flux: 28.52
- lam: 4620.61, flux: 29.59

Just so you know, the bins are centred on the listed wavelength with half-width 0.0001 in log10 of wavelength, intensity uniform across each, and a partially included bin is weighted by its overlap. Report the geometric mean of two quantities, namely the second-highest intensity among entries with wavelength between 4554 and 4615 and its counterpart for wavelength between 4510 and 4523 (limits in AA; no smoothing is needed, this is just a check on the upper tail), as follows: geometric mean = 26.9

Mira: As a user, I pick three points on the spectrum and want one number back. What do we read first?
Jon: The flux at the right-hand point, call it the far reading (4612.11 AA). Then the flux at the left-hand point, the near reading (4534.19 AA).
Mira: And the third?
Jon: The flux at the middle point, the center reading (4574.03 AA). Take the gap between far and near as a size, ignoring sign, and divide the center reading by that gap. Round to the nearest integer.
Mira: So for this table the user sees 24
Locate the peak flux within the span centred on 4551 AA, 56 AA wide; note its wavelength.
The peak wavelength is 4553.02 AA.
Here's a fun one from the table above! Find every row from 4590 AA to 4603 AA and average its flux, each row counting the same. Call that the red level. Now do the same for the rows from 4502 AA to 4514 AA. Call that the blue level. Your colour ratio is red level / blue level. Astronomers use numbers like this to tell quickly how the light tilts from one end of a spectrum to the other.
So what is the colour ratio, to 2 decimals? 1.02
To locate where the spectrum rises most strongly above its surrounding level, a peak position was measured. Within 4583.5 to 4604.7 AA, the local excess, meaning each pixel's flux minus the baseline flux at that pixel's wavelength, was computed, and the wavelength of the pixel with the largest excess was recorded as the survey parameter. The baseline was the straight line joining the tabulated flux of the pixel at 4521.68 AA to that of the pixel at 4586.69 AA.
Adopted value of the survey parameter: 4590.92 AA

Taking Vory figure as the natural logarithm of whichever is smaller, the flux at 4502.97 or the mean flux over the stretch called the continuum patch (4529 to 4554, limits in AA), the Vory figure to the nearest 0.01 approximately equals 3.18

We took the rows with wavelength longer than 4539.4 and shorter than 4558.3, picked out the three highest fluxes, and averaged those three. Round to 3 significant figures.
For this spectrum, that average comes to 27.5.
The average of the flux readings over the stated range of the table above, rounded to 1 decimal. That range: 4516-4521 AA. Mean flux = 24.0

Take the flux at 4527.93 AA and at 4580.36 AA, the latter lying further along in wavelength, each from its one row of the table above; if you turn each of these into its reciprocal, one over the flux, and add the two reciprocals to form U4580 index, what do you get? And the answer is 0.0860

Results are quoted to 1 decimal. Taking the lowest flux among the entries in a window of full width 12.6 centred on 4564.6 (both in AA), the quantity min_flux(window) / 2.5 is 9.5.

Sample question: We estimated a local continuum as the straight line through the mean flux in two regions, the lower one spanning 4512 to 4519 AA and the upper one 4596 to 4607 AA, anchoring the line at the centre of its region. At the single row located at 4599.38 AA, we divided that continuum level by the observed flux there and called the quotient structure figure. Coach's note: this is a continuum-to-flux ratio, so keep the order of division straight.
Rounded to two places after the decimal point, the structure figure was 0.92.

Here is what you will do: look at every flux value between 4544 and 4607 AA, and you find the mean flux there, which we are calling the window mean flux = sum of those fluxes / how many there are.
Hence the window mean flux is 25.6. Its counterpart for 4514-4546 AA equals 23.7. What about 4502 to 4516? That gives 24.5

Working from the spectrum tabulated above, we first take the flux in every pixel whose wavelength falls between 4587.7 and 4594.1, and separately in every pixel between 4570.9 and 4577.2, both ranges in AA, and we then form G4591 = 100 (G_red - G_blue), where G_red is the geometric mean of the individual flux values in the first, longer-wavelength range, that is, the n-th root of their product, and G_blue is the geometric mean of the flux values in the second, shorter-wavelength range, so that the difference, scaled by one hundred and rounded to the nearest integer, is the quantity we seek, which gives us -149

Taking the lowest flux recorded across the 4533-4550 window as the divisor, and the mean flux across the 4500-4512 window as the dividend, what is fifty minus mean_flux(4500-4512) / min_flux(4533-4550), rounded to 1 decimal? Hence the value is 48.9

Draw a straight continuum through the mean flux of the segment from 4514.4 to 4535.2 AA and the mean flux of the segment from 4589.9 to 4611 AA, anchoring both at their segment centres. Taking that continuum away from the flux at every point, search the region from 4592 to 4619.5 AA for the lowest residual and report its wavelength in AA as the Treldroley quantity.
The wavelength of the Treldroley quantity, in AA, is 4612.11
